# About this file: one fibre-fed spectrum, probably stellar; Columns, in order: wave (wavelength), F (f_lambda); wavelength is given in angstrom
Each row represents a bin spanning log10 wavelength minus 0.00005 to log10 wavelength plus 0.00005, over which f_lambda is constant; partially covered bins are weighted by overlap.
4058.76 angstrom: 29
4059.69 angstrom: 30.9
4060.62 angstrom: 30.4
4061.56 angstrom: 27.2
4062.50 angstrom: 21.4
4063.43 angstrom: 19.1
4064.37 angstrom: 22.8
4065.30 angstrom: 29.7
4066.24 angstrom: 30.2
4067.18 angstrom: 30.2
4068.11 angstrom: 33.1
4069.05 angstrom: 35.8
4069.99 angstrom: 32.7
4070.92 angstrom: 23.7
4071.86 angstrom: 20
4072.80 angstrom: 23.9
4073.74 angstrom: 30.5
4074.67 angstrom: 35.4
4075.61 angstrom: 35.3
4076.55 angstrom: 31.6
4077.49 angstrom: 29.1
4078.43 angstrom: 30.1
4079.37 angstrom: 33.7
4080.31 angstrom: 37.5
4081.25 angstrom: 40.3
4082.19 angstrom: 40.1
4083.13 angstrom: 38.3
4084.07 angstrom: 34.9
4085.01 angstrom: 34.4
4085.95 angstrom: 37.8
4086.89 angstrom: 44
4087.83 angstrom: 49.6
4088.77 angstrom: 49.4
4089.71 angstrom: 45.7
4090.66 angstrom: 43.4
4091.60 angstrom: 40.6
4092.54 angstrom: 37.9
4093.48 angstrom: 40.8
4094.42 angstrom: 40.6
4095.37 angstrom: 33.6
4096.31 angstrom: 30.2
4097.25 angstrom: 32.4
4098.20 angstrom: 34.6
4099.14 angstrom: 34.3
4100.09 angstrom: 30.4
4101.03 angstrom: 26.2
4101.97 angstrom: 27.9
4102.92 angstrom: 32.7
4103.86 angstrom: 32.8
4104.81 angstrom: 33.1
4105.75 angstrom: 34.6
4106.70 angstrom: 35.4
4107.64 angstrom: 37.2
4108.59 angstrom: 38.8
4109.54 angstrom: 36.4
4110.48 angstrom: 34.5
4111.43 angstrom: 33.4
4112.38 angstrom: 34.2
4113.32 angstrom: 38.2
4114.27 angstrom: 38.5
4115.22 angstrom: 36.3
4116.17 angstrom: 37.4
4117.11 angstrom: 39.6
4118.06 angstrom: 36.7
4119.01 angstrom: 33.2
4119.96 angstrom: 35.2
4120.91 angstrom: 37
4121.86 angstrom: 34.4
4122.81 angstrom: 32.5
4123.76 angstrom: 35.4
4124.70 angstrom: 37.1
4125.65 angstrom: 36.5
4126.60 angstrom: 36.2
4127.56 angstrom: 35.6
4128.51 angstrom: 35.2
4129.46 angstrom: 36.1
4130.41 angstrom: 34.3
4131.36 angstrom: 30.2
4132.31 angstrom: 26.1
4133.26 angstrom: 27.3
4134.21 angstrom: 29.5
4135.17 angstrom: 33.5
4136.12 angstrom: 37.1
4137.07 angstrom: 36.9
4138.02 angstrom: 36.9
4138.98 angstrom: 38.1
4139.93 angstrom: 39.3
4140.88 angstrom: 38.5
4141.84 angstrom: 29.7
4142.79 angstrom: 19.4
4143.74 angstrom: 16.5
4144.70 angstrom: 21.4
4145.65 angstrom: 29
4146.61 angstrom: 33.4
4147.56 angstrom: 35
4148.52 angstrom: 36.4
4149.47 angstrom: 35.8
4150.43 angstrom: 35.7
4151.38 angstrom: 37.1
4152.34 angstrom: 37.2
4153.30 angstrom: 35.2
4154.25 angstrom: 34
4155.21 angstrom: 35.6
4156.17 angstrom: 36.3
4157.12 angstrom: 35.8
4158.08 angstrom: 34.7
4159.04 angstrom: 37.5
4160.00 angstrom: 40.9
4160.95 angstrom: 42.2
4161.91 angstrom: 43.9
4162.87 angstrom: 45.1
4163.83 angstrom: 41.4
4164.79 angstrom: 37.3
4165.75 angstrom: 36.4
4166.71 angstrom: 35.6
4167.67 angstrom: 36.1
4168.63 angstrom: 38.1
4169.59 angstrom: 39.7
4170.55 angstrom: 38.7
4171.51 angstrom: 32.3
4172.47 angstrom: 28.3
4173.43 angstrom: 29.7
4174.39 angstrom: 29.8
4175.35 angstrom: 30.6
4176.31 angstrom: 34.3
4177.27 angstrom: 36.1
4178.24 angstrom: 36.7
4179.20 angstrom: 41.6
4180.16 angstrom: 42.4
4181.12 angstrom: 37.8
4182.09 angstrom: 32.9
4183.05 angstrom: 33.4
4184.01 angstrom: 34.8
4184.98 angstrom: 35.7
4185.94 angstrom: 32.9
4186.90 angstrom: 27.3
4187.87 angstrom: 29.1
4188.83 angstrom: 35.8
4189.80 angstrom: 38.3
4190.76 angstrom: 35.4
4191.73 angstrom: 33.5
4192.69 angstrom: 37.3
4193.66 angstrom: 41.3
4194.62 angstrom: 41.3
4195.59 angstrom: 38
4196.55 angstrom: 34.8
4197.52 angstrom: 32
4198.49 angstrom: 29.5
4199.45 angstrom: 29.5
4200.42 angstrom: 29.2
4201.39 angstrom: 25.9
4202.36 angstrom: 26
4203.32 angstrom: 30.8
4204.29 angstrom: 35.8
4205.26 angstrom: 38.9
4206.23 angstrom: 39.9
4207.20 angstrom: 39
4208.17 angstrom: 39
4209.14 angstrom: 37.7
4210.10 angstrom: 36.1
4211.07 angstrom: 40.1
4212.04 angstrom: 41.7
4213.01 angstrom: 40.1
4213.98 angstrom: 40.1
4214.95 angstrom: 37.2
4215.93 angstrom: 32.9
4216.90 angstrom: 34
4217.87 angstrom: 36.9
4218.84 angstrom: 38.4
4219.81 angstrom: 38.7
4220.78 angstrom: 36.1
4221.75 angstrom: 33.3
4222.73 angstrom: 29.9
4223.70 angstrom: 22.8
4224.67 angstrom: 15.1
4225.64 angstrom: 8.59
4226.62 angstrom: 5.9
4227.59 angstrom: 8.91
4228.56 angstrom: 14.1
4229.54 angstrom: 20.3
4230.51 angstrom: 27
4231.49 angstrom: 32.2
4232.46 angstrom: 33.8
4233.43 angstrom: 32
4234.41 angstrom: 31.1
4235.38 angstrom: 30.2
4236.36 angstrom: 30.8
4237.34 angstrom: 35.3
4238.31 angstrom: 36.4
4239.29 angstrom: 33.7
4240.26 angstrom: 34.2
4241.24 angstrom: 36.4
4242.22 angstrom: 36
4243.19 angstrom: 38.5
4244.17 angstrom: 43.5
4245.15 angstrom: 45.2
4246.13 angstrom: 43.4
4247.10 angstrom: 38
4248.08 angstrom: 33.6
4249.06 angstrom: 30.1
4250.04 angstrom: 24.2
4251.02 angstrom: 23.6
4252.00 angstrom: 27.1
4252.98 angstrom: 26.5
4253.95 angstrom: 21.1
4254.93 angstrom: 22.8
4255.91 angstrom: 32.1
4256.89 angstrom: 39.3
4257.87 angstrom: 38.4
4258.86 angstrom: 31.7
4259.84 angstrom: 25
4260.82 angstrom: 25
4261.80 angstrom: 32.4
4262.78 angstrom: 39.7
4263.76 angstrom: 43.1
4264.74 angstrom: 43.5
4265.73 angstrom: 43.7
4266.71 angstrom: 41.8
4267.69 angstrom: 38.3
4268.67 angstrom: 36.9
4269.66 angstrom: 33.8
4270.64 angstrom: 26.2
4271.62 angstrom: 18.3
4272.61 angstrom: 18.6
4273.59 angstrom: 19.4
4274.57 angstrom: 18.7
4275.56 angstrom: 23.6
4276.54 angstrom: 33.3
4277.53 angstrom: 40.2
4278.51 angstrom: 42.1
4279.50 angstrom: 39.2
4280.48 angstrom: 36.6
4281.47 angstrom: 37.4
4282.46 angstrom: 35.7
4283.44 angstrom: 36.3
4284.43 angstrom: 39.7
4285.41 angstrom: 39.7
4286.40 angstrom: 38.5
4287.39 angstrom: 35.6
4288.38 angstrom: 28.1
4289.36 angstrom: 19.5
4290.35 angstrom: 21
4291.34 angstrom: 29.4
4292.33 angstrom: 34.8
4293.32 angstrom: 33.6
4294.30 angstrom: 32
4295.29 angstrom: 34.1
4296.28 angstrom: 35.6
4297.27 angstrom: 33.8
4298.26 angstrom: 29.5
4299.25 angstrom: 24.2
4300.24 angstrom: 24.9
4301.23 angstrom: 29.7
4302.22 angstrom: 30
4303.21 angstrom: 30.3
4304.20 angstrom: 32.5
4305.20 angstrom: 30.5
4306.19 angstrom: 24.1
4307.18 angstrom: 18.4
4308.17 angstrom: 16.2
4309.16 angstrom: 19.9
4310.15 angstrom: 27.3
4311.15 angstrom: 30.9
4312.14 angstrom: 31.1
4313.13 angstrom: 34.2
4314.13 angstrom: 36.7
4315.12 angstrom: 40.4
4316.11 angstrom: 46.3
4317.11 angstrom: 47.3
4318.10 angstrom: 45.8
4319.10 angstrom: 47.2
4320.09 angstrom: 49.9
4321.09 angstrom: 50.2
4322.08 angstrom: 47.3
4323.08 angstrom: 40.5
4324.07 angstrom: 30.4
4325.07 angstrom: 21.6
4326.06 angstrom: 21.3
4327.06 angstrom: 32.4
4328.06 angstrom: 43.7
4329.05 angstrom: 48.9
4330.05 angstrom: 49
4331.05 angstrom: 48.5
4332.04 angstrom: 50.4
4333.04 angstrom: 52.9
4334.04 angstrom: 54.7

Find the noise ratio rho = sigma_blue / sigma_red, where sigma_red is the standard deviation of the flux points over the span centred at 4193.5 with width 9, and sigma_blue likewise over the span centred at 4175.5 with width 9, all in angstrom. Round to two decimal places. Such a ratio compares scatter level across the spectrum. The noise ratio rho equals 1.32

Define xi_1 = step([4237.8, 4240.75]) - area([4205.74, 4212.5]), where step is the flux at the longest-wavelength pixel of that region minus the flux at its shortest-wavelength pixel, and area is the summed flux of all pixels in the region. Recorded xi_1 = -276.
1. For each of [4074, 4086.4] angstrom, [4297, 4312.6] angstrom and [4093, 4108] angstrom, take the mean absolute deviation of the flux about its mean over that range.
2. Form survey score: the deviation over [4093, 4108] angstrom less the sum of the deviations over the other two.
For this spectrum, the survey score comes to -4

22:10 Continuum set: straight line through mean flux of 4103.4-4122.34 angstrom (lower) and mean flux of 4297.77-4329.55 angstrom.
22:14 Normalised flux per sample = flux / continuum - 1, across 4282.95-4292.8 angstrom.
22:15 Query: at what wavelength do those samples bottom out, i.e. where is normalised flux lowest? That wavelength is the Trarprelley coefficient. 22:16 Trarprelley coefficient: 4289.36 angstrom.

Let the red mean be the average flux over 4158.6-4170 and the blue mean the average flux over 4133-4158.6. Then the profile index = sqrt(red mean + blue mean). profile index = 8.5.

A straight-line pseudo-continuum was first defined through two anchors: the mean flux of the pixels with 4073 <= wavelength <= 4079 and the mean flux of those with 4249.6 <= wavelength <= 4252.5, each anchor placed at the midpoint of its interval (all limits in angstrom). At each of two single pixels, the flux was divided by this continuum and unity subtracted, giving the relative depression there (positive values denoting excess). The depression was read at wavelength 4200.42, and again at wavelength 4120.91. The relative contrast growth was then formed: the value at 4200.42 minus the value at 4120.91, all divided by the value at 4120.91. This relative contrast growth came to -0.6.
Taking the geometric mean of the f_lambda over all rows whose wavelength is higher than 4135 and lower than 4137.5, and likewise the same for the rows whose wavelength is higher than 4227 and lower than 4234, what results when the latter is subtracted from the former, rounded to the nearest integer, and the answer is 14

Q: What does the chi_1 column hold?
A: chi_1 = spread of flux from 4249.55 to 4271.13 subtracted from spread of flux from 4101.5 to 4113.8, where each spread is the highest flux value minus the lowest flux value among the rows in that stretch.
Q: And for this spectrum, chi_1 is -12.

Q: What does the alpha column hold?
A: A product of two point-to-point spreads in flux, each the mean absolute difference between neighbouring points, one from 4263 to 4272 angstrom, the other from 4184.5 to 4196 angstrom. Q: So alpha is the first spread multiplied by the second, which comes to 10.4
